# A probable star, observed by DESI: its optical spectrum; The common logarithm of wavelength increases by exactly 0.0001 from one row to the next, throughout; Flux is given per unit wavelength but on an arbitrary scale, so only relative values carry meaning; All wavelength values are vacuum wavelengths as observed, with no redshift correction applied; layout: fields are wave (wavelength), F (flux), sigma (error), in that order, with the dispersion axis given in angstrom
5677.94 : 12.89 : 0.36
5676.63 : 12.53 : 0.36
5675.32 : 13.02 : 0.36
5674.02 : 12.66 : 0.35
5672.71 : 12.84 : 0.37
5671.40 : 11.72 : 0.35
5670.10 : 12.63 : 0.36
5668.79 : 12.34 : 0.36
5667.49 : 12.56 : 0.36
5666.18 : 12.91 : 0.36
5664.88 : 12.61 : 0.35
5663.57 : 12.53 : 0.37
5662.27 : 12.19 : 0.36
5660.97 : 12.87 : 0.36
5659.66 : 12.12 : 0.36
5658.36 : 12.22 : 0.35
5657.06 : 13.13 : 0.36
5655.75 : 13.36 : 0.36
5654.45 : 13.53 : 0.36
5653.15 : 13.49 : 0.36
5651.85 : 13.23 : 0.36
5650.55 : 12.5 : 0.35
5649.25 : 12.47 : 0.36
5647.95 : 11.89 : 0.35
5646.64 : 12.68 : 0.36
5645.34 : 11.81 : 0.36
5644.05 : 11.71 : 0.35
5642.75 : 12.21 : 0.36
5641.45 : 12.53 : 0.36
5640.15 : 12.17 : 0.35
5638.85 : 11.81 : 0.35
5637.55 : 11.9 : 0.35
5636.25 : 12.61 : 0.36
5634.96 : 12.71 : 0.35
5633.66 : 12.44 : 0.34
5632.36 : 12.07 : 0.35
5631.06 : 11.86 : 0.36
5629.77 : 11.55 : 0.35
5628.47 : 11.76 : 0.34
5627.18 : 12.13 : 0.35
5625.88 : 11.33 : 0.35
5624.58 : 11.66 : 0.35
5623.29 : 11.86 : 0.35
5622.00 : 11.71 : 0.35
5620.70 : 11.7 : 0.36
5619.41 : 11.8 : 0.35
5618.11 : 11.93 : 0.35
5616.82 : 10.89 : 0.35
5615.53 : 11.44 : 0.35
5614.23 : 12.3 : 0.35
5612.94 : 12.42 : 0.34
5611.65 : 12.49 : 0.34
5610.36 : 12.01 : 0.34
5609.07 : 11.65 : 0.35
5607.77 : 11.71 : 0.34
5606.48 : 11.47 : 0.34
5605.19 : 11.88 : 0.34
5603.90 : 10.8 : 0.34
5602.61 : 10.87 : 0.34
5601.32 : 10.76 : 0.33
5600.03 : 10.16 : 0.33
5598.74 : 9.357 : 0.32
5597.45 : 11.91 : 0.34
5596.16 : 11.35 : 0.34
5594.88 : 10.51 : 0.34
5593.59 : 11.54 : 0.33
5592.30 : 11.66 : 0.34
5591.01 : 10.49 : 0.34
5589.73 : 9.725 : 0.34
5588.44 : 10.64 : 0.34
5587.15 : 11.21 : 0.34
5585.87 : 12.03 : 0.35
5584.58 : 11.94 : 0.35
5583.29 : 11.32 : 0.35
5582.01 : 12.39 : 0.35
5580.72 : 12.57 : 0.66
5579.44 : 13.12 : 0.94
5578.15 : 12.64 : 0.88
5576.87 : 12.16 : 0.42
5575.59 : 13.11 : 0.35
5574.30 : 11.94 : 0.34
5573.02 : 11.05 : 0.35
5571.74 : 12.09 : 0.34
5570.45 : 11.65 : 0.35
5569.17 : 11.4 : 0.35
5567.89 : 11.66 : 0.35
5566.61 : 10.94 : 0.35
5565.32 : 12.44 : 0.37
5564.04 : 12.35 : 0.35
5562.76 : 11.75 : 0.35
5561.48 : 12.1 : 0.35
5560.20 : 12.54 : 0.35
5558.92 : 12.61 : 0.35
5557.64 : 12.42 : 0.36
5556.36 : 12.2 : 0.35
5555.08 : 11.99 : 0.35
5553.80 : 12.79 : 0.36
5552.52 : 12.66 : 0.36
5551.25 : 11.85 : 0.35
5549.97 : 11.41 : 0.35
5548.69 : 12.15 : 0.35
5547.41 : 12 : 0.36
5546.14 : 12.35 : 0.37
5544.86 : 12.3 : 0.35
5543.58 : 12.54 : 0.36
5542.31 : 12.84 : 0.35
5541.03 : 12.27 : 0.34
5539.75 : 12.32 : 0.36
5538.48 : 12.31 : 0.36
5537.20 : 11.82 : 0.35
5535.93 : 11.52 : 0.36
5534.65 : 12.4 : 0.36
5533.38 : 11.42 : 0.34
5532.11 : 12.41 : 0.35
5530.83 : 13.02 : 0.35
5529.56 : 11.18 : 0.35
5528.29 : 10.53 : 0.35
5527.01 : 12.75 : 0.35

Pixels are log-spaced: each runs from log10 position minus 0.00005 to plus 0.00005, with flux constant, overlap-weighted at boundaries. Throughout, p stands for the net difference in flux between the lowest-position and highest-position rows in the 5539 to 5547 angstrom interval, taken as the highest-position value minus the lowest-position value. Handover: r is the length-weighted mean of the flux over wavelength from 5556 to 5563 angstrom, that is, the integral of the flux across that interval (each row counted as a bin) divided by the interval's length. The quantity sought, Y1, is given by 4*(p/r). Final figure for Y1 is 0.01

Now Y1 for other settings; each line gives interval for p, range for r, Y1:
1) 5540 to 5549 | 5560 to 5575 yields -0.04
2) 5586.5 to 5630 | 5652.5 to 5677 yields 0.11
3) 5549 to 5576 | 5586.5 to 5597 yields 0.62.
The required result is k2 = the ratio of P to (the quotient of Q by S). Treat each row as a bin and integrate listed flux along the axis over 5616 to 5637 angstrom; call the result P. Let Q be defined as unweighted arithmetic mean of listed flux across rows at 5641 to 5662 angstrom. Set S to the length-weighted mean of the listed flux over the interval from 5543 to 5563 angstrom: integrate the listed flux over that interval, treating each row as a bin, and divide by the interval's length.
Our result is 242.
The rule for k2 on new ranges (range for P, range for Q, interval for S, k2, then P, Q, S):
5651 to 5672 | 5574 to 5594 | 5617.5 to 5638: 271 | 267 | 11.78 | 11.9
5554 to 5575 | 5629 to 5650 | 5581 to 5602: 229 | 251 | 12.15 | 11.1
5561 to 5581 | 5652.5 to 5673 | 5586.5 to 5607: 207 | 241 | 12.69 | 10.9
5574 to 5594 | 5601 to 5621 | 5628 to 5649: 245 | 236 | 11.63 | 12.1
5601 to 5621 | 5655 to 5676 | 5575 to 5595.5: 216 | 233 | 12.61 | 11.7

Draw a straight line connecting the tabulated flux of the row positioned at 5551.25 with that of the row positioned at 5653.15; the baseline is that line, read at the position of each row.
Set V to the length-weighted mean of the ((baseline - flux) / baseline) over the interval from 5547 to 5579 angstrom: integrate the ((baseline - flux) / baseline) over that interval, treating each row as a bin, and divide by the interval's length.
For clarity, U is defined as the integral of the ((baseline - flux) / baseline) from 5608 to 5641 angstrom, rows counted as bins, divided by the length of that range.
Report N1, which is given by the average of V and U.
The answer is 0.040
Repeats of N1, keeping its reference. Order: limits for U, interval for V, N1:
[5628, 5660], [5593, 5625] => 0.088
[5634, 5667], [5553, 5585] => 0.034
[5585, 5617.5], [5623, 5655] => 0.094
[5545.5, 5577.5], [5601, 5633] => 0.045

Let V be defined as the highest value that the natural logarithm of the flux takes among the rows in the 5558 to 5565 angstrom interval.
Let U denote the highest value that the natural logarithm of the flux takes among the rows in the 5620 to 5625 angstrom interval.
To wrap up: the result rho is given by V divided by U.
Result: 1.02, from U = 2.47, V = 2.53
